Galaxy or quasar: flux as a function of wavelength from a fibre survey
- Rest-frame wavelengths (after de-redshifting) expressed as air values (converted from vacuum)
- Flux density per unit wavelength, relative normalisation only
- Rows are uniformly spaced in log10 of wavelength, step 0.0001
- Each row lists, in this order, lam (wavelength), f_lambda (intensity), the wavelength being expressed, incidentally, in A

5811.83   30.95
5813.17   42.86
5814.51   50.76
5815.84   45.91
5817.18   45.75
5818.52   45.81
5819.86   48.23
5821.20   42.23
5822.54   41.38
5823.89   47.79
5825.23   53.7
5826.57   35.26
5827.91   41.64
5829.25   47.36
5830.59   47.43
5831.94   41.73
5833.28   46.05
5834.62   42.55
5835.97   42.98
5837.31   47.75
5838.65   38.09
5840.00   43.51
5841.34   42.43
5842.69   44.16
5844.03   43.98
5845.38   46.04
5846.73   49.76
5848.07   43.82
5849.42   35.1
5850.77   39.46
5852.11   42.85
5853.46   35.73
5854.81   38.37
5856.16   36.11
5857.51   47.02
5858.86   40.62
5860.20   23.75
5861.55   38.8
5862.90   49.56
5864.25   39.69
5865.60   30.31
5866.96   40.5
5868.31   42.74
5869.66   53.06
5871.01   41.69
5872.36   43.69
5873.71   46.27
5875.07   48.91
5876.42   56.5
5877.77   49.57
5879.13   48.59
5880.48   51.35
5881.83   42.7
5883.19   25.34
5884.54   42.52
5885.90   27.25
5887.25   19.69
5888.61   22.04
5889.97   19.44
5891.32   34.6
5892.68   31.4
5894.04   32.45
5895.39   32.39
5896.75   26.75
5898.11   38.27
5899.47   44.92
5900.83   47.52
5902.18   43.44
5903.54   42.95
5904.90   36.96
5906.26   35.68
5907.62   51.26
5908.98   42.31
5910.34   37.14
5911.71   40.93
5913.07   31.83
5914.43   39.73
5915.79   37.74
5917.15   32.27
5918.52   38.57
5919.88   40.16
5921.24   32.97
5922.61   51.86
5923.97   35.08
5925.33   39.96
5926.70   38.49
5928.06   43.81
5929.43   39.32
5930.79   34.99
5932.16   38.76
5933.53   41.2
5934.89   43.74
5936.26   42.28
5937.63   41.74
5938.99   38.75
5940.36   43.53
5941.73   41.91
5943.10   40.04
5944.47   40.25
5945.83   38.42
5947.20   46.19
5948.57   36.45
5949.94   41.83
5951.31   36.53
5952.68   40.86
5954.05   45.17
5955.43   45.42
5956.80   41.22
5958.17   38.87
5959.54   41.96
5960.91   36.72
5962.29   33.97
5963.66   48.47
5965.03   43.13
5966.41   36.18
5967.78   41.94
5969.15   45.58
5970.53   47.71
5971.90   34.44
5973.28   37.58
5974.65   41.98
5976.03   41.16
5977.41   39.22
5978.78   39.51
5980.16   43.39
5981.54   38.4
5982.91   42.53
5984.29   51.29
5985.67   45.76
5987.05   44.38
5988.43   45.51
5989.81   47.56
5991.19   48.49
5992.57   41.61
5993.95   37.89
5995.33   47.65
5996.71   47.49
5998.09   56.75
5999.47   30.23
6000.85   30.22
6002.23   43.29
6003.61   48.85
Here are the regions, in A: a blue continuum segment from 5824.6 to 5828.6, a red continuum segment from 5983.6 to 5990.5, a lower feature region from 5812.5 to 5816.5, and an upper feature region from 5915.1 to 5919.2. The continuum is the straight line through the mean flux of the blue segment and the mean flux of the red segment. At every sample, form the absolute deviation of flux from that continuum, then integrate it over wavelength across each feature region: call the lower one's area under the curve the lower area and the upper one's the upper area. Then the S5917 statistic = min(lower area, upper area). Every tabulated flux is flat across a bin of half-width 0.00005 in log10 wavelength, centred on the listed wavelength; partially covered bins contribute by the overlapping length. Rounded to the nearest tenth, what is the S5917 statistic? 14.0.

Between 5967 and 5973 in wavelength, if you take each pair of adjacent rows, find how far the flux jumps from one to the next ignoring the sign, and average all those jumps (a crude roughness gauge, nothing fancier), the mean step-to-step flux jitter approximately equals 6.3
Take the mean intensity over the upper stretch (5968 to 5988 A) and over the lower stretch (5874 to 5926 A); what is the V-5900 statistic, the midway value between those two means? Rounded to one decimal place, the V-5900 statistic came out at 40.3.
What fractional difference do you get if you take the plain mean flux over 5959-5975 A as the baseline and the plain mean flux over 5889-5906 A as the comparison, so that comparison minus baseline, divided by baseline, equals -0.12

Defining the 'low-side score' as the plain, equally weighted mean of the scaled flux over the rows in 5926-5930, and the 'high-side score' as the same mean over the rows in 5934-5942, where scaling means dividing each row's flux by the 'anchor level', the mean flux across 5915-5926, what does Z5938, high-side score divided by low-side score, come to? 1.04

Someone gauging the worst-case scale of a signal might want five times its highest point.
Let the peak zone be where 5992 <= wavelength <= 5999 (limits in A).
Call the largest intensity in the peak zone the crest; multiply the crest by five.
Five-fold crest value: 284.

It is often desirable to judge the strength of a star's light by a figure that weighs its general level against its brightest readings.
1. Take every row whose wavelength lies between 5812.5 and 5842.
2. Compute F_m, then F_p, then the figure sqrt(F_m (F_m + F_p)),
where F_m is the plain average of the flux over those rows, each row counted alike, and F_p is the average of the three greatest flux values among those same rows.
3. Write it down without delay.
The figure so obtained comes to 65.3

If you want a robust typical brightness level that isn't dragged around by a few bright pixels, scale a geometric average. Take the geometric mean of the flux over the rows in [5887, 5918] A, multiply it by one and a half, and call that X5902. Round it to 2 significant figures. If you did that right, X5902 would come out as 52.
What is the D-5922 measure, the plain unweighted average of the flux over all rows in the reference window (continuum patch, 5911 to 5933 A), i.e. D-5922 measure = 38.5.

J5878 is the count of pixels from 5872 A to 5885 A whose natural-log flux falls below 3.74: 1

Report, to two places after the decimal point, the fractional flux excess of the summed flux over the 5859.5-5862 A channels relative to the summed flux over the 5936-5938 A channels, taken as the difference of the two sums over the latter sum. -0.26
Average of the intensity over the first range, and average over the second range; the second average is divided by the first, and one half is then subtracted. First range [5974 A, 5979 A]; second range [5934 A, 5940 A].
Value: 0.53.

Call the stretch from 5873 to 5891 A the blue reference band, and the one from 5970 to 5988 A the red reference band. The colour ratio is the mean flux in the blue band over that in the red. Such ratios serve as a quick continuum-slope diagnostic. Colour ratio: 0.91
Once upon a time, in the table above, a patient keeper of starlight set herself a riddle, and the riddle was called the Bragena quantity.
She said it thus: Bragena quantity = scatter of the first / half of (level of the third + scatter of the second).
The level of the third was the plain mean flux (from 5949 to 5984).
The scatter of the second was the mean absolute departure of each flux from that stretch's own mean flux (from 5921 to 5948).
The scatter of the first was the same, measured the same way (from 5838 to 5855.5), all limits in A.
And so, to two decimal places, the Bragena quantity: 0.16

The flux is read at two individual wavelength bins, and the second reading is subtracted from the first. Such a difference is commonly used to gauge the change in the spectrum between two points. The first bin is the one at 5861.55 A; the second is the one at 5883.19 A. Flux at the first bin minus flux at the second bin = 13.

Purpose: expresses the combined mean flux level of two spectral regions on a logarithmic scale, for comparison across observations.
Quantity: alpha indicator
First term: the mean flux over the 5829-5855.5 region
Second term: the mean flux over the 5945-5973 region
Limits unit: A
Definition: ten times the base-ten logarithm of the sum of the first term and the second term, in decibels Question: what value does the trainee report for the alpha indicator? 19.2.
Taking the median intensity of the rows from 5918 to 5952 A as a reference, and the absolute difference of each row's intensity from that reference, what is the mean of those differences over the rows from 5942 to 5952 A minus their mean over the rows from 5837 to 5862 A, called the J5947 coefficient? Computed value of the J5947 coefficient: -2.1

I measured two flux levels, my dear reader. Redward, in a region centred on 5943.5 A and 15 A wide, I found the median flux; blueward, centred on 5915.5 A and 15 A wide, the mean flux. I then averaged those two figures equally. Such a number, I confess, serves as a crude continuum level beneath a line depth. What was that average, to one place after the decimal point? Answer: 40.2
